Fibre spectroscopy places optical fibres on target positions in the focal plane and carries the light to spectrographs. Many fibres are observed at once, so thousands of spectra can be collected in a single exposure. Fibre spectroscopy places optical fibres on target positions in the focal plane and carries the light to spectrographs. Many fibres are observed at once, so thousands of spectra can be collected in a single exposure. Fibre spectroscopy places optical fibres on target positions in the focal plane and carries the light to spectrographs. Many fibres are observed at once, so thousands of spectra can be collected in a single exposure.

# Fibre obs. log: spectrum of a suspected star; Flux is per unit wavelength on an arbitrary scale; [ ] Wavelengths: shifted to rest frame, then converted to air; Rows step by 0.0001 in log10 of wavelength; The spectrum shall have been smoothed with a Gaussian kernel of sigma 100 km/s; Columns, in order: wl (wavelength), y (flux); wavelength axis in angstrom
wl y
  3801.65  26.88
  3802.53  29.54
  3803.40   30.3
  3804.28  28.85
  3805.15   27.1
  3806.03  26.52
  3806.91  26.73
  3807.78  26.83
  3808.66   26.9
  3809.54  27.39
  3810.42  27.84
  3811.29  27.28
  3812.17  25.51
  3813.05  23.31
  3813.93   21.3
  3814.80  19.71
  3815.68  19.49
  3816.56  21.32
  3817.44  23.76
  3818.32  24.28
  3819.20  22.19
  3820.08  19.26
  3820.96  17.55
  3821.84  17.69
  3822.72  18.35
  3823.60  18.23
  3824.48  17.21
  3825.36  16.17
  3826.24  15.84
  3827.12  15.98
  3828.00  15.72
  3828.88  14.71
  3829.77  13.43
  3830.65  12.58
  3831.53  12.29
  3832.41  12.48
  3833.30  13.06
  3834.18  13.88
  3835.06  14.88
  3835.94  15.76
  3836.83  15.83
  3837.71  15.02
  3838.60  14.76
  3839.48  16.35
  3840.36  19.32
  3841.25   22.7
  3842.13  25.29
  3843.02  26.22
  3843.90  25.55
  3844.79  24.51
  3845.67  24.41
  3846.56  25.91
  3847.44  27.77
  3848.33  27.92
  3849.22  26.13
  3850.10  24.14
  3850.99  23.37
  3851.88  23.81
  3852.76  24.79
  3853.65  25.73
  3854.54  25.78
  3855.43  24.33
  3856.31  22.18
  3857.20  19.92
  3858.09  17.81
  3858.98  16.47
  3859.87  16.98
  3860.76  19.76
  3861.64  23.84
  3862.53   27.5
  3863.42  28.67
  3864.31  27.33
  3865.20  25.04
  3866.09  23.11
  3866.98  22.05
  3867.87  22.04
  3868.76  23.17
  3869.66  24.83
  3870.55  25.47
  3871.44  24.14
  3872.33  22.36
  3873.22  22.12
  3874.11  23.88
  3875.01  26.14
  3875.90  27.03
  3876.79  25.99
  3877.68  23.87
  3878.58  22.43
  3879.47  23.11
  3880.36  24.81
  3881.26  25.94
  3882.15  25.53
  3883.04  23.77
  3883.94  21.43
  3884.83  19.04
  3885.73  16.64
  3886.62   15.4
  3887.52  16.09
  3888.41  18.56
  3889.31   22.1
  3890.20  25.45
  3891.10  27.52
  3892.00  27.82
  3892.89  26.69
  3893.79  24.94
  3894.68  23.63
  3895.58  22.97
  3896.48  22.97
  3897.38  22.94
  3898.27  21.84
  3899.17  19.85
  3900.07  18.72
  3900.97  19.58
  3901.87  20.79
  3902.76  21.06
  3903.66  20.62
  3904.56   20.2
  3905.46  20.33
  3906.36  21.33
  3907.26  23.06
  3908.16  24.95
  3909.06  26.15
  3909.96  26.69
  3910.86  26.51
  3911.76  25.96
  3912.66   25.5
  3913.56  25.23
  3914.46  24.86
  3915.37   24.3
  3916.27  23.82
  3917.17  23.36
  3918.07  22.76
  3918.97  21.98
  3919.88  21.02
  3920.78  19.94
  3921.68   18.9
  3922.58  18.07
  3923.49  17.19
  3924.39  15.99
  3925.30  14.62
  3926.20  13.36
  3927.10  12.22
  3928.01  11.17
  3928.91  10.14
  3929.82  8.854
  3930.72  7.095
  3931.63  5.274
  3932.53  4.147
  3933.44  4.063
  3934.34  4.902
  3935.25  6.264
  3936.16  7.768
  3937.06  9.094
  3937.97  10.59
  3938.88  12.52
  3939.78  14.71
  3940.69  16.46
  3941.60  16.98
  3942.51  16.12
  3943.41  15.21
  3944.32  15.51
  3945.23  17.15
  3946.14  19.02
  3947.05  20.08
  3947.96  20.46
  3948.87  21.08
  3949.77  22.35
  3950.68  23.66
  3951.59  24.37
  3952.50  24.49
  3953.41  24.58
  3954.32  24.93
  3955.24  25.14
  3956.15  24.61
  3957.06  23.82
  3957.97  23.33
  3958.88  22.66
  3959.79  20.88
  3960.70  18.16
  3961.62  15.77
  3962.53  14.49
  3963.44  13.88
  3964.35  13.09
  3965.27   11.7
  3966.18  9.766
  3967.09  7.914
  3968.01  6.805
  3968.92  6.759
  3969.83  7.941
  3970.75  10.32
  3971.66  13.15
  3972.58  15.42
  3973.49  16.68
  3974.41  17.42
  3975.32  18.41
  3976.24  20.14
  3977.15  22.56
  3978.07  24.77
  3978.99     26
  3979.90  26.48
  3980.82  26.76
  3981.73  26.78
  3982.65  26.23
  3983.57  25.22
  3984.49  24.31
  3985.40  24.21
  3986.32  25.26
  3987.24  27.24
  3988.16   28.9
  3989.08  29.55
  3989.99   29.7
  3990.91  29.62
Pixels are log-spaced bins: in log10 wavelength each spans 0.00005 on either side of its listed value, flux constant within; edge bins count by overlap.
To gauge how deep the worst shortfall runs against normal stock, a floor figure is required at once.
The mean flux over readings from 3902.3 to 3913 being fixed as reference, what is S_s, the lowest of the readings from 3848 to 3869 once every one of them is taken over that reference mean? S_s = 0.70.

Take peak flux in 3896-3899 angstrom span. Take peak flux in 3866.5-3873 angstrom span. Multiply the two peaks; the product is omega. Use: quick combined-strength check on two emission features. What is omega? 585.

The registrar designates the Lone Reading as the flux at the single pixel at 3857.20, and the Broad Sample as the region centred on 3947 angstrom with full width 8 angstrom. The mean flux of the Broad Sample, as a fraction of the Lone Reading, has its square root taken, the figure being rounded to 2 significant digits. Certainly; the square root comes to 0.99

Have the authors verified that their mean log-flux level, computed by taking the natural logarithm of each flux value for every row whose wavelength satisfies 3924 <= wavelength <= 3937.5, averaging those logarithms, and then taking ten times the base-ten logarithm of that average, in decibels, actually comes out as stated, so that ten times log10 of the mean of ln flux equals 3.23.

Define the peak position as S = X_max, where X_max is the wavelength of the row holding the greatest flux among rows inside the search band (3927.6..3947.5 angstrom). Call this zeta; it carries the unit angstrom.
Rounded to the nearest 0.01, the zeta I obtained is 3947.05 angstrom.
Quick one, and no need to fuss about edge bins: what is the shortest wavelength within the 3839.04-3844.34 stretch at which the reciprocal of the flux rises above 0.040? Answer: 3839.48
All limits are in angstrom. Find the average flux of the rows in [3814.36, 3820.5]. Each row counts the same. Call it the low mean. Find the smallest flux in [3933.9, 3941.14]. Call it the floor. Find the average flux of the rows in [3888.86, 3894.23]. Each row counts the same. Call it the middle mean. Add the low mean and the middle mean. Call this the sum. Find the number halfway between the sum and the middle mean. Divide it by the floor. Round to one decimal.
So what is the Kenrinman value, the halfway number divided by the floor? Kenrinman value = 7.4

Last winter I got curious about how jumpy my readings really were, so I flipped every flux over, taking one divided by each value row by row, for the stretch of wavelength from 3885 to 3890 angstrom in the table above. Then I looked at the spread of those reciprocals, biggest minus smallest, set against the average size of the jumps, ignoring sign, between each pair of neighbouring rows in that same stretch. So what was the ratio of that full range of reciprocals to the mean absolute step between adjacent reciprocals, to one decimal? 3.2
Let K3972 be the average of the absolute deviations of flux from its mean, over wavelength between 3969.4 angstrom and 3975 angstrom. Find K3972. 3.0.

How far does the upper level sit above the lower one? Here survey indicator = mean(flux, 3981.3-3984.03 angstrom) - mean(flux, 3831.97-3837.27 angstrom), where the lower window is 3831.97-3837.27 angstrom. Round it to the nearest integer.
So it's 12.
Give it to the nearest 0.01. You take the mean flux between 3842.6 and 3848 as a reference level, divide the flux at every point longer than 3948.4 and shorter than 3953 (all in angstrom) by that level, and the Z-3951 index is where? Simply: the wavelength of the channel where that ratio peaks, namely 3952.50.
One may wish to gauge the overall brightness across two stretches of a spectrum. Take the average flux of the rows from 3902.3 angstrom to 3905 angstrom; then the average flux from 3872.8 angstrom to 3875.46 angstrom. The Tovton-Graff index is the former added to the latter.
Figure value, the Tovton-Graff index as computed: 44.7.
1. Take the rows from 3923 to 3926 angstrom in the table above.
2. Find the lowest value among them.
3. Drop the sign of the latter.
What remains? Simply 15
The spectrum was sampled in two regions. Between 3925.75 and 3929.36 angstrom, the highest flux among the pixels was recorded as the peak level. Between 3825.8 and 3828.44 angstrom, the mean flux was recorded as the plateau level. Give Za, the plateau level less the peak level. 2.5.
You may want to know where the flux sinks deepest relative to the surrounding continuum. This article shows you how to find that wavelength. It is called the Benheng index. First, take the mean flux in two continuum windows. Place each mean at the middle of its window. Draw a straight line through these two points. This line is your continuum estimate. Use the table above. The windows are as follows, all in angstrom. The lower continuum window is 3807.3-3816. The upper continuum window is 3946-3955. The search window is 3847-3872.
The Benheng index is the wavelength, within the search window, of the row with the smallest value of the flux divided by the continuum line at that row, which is 3858.98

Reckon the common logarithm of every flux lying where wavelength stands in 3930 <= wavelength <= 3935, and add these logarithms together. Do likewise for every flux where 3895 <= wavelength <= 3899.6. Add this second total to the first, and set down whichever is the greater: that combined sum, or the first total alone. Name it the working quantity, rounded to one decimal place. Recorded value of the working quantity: 10.2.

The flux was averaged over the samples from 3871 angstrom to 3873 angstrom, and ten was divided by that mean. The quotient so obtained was 0.43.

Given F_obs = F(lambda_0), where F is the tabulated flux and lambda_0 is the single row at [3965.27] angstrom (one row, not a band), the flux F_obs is 11.7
